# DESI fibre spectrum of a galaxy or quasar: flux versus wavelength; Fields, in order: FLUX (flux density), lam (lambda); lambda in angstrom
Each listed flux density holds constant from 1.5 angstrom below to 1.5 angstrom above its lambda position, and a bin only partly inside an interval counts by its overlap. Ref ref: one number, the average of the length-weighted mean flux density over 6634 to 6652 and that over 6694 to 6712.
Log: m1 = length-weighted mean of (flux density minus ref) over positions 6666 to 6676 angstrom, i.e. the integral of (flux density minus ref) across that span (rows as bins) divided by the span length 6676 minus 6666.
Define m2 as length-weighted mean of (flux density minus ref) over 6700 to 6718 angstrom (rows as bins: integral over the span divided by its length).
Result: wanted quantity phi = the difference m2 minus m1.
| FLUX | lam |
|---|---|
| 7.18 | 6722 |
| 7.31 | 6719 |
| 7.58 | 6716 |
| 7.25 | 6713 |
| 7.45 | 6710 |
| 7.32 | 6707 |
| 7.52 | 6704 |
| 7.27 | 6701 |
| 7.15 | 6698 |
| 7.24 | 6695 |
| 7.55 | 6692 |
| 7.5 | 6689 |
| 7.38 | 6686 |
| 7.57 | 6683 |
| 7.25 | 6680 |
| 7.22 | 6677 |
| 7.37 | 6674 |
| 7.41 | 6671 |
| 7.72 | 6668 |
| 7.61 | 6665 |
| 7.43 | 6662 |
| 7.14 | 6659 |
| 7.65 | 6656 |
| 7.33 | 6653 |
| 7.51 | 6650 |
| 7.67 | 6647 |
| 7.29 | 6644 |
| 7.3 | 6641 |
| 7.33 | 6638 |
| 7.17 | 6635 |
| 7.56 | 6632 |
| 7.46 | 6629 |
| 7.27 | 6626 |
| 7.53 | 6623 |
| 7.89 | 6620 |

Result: -0.092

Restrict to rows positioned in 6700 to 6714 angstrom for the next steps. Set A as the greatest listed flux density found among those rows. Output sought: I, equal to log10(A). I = 0.876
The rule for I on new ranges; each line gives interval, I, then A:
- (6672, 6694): 0.879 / 7.57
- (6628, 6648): 0.885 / 7.67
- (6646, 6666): 0.885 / 7.67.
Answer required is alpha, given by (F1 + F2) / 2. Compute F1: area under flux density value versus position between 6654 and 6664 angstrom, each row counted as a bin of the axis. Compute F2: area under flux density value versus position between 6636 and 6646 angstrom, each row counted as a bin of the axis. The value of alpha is 74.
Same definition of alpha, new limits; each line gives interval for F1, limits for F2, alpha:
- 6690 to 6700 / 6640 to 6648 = 66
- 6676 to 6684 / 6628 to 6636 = 59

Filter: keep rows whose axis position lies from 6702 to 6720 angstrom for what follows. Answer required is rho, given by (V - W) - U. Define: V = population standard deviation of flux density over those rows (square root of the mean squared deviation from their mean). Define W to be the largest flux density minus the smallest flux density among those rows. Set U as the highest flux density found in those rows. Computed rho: -7.79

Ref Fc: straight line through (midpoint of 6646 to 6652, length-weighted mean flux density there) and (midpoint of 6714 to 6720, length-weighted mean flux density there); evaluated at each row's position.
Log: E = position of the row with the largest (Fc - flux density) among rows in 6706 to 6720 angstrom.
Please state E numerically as 6713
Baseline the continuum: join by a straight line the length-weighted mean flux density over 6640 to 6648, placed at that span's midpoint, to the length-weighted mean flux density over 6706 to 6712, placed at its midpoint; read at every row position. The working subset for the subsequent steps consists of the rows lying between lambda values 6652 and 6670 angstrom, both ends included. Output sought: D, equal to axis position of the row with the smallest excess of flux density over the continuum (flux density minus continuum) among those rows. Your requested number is 6659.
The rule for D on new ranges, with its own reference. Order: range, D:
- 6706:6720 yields 6713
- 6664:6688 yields 6677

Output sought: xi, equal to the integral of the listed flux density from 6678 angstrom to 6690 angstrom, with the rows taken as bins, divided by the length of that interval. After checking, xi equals 7.41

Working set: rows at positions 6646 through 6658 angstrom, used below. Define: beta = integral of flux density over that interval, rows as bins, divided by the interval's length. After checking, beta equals 7.52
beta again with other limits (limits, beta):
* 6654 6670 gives 7.50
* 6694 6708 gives 7.30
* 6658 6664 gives 7.32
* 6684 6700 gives 7.37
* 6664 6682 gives 7.43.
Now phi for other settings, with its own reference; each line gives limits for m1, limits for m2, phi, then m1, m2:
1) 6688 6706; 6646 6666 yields 0.102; 0.01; 0.11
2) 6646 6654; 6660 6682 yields -0.077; 0.15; 0.07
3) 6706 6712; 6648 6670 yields 0.108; 0.03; 0.13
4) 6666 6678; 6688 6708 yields -0.084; 0.09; 0.01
